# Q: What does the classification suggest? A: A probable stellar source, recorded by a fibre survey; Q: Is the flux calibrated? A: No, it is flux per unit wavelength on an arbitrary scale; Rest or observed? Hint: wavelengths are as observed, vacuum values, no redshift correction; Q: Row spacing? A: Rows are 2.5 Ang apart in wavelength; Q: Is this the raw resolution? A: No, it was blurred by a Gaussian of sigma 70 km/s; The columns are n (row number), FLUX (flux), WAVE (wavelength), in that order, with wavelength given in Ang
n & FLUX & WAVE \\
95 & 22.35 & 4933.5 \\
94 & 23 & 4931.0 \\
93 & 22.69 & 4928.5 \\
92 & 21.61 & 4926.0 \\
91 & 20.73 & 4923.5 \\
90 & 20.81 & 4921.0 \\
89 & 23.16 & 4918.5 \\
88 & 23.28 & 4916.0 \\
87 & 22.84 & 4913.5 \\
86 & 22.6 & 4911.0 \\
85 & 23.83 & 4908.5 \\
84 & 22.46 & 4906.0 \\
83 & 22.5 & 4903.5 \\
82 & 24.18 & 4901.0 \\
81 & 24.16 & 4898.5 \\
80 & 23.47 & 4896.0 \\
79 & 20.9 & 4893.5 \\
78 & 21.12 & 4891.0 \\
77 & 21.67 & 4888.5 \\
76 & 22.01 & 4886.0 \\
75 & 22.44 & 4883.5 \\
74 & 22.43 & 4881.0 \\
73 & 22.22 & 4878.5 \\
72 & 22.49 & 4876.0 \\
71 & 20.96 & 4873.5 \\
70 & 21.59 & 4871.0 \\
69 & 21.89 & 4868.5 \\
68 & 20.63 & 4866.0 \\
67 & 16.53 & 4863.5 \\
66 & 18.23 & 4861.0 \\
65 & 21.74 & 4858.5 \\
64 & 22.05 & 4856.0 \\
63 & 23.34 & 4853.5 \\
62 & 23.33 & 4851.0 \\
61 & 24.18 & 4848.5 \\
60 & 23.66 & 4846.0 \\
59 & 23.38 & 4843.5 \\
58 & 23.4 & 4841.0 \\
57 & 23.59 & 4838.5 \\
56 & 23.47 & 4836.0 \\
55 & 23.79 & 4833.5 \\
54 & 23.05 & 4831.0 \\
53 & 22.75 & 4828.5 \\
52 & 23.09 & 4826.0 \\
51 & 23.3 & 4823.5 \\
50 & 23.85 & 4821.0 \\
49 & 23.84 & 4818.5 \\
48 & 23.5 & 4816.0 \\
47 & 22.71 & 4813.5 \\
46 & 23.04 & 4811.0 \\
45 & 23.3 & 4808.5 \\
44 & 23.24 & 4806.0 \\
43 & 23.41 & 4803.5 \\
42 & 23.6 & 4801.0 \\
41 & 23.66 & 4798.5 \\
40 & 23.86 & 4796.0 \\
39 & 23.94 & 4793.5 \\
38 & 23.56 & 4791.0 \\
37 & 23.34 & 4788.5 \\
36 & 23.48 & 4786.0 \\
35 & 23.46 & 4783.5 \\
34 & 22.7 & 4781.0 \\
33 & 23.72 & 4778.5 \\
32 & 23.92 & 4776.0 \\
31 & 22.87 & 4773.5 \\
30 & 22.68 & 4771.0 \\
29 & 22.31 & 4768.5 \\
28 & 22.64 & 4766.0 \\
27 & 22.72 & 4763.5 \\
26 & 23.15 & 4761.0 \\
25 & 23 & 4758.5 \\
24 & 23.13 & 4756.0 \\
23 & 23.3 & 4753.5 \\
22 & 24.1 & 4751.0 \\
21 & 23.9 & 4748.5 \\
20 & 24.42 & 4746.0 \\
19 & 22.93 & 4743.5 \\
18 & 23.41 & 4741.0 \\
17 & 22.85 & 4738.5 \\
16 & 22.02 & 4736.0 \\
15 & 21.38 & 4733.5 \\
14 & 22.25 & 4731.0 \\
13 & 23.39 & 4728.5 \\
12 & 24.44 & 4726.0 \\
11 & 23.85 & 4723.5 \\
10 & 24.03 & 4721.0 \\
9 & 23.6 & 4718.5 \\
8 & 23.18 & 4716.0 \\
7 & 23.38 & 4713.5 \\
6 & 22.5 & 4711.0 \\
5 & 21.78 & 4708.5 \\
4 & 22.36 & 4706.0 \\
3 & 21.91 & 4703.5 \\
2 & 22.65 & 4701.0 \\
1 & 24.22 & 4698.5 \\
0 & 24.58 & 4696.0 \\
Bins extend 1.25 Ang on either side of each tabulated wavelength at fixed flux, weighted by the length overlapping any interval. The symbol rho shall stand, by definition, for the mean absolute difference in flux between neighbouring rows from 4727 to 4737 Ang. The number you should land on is 0.9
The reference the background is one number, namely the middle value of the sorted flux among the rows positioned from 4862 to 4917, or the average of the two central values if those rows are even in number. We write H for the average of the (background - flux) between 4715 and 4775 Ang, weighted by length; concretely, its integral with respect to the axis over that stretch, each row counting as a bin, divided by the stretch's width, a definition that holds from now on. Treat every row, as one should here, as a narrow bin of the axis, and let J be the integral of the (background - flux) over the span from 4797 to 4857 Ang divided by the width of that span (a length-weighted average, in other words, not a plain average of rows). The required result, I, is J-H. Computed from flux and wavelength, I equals -0.21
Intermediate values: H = -0.72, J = -0.93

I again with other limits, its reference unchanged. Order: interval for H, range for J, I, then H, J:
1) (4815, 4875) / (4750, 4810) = -0.83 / -0.02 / -0.86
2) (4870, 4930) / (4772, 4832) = -1.04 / 0.09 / -0.95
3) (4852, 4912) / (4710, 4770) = -1.27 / 0.54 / -0.73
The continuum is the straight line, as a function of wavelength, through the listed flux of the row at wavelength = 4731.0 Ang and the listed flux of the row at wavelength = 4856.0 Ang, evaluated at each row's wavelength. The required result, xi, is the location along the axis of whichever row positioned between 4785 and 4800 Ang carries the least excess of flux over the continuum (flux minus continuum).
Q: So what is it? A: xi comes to 4788.5 Ang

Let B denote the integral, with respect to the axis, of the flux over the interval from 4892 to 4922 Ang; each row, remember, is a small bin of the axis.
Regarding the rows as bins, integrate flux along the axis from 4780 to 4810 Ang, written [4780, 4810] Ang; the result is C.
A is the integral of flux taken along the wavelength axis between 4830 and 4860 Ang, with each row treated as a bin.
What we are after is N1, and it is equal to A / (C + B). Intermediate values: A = 696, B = 686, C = 704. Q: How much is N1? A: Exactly 0.501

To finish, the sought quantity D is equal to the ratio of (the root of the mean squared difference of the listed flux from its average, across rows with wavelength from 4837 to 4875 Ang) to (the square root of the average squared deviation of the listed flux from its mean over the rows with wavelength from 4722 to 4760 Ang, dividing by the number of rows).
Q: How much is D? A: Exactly 2.5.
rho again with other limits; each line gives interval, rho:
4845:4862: 1.1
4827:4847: 0.3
